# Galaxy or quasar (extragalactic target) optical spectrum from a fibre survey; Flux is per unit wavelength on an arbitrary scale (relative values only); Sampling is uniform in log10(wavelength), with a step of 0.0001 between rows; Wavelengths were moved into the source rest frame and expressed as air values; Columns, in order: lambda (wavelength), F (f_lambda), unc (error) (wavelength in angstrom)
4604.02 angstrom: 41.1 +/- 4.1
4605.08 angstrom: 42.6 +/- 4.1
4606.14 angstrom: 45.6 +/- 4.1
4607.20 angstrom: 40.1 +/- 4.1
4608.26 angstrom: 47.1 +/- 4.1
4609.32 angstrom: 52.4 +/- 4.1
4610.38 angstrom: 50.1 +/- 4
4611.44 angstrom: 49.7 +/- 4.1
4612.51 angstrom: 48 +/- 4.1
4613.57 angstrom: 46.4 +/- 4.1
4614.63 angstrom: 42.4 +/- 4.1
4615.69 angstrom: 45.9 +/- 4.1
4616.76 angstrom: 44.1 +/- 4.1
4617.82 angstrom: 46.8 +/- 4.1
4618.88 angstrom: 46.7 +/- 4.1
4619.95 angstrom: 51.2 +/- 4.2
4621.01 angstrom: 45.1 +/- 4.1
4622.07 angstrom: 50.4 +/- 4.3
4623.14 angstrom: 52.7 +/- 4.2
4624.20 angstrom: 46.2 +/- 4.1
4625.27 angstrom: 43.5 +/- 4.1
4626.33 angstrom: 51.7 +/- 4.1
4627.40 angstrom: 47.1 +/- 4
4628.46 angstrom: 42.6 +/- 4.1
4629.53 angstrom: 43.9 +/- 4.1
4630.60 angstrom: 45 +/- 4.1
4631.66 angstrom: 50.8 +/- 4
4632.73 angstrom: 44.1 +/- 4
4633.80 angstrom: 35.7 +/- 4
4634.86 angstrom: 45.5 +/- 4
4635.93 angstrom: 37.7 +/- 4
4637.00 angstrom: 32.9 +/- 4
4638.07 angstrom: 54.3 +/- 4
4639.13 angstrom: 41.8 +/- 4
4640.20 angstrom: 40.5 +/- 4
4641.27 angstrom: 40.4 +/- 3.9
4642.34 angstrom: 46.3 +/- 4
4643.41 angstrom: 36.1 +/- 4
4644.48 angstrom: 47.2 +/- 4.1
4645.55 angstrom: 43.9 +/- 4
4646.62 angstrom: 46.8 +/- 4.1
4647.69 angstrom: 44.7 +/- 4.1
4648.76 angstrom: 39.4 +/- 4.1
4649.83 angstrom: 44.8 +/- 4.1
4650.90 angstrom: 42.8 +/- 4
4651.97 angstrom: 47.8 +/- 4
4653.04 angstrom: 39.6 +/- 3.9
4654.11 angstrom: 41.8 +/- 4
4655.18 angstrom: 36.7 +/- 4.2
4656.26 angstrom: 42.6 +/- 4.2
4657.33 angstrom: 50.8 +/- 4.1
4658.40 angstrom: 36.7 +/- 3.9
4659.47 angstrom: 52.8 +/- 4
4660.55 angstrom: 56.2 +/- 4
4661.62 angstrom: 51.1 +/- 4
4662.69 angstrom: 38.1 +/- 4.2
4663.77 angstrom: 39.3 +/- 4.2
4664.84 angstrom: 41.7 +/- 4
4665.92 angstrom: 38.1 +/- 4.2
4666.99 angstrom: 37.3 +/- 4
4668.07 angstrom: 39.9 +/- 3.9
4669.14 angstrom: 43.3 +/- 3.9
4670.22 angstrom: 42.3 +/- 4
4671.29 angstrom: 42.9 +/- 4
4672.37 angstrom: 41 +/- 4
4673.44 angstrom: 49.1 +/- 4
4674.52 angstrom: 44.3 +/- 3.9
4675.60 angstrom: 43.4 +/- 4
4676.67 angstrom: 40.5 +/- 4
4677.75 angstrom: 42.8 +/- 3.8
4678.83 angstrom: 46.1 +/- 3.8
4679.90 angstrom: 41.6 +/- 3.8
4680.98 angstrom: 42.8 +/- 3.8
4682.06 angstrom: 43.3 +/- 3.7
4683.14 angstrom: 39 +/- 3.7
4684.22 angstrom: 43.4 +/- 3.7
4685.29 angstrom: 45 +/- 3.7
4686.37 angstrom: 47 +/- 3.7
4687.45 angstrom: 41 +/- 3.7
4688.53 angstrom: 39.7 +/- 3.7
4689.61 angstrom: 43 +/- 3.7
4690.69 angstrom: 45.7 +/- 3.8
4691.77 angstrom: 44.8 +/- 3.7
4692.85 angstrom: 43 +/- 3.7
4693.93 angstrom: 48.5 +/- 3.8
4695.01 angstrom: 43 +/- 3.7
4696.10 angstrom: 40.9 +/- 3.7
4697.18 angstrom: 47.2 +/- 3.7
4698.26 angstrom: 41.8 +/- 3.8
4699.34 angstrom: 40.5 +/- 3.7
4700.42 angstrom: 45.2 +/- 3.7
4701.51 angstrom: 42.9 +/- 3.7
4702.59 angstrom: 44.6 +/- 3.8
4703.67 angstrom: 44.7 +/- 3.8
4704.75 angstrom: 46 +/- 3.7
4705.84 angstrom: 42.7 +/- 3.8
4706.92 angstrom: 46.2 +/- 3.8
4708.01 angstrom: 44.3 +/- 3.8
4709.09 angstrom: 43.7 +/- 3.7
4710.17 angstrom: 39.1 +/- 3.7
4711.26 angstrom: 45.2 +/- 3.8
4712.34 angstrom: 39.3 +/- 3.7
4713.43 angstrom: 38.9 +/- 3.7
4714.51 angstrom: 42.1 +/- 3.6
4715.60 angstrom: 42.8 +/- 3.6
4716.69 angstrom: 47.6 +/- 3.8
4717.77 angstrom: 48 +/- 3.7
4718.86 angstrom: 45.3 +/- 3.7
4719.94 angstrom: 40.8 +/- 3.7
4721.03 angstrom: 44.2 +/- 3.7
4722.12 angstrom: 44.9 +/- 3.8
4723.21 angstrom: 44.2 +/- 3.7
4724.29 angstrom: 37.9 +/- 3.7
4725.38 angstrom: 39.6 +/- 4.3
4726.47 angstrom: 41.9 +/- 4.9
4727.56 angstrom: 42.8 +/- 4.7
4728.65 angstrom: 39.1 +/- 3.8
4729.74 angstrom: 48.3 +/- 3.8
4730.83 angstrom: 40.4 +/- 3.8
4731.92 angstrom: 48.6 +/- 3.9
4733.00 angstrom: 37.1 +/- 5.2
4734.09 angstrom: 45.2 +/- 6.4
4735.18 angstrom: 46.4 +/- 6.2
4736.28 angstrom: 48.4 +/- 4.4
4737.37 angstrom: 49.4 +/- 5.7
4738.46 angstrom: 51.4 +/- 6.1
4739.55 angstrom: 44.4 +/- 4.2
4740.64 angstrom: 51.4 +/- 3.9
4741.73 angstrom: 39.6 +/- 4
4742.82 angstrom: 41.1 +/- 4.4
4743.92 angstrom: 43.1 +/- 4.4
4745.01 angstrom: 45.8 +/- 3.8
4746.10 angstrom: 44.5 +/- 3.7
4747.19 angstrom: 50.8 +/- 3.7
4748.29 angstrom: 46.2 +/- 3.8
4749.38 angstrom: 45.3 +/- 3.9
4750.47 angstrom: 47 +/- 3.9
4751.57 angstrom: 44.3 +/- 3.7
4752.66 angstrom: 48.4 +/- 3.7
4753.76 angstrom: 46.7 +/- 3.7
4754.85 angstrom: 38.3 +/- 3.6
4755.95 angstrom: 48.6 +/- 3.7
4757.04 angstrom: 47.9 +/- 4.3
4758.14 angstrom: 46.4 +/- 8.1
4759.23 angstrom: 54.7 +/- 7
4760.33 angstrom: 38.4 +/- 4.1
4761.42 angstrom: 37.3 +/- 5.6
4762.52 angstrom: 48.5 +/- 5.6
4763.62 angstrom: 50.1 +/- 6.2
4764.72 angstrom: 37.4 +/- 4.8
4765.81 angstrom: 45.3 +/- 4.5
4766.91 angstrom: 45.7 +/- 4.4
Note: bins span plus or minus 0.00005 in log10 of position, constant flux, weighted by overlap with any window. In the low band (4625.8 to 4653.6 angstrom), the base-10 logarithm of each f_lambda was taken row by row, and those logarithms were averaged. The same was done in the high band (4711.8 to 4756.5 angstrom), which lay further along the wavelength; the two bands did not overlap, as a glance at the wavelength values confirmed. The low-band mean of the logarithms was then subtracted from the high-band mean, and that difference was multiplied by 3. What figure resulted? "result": 0.03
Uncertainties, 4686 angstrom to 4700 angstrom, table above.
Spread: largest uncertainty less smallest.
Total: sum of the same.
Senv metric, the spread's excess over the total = -48.3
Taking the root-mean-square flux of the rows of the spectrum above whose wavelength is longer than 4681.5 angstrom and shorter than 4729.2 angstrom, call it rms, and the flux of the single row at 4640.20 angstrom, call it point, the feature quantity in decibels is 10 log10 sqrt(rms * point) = 16.2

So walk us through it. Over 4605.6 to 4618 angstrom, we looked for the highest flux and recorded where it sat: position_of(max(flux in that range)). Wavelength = 4609.32 angstrom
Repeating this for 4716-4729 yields 4717.77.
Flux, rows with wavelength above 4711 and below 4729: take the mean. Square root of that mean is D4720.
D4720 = 6.53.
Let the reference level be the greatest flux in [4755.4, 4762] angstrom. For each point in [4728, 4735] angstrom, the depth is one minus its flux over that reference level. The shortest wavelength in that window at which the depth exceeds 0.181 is 4728.65 angstrom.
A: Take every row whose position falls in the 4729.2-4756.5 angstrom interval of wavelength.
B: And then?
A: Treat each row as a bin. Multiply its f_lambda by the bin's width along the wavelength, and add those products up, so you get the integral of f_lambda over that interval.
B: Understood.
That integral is 1246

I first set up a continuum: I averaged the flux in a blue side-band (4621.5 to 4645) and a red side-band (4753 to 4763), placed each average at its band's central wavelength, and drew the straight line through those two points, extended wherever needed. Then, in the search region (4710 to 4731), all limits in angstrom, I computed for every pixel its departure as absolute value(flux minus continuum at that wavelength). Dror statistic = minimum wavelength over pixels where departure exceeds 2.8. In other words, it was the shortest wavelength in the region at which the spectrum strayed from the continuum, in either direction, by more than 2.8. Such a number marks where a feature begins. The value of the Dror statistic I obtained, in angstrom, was 4710.17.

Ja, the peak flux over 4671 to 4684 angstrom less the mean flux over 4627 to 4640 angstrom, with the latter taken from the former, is 6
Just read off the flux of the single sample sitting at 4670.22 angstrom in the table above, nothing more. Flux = 42.3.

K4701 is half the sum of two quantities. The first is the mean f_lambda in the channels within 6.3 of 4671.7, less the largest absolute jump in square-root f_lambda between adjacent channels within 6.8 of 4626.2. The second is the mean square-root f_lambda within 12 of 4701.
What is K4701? 24.0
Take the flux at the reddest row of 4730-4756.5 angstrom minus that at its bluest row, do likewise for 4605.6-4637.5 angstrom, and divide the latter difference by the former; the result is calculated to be -1.5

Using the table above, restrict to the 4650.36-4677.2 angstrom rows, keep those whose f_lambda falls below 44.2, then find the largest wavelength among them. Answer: 4676.67 angstrom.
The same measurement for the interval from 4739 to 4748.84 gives 4743.92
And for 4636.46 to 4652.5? 4650.90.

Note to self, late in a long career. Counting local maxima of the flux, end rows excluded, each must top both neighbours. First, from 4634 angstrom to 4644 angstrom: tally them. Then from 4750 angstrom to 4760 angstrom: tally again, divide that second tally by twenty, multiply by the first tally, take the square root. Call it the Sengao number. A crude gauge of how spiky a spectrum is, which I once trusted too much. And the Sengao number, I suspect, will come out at 0.447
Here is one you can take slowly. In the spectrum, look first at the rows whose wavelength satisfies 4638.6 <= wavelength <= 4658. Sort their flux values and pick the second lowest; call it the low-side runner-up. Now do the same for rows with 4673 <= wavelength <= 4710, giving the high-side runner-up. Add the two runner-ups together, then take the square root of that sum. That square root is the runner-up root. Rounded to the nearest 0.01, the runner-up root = 8.74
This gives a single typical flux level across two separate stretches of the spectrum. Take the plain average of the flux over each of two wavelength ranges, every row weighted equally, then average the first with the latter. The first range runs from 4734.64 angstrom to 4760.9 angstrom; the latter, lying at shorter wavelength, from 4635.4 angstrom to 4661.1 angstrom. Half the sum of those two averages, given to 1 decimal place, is 44.9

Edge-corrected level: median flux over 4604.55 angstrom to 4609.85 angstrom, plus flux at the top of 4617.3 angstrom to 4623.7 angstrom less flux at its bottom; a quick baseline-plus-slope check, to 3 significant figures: 51.5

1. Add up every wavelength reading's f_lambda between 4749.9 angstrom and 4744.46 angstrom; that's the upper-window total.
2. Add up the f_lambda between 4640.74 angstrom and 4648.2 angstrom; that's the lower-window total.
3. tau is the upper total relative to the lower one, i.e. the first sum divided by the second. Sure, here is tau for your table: 0.76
